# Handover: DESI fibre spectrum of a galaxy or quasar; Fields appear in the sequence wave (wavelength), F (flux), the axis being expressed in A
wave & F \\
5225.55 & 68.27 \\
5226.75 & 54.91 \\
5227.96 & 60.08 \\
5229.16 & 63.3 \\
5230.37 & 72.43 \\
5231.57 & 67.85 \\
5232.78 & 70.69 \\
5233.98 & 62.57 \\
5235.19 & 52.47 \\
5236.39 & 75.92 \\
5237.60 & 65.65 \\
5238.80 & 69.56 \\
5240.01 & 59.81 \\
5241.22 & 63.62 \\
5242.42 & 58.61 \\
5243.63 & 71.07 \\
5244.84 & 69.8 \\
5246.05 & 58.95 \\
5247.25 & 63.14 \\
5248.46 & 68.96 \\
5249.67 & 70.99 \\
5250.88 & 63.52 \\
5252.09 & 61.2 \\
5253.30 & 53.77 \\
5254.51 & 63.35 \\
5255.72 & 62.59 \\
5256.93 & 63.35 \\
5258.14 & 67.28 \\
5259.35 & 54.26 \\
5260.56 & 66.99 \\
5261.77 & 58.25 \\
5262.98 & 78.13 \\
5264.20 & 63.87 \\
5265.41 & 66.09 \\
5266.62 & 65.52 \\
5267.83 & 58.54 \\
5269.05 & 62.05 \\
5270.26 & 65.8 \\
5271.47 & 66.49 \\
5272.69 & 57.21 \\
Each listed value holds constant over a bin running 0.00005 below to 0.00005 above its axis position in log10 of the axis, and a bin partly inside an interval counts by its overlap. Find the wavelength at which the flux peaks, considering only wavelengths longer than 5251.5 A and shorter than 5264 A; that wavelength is 5262.98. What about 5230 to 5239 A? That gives 5236.39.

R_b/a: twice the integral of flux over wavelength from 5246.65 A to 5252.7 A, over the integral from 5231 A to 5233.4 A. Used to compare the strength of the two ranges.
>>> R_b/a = 5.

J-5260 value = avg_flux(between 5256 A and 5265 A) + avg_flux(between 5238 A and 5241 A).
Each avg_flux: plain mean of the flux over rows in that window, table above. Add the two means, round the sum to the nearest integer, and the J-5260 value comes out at 129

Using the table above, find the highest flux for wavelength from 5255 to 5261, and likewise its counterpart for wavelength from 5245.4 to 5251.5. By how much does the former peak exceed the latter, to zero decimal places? -4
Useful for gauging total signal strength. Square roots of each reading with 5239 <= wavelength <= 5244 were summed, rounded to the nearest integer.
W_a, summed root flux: 32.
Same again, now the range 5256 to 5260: 24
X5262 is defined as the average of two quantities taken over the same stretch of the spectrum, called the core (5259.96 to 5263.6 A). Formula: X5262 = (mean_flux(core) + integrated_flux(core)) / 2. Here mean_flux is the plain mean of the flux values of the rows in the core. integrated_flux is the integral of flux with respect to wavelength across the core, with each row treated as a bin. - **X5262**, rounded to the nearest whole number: 157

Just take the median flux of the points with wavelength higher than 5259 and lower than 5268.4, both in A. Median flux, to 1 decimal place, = 64.7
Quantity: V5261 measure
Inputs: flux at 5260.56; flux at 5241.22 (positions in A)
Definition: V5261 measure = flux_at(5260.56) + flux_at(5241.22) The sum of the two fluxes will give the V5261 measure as 131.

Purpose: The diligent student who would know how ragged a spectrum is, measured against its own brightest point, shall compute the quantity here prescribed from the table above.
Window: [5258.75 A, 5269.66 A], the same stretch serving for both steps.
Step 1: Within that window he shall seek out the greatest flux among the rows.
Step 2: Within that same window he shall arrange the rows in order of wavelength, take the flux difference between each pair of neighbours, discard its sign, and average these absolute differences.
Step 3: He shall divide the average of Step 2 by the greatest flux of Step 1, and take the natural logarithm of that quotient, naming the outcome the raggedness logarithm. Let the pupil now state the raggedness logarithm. -2.21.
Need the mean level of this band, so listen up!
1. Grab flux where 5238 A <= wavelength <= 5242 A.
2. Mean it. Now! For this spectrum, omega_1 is 64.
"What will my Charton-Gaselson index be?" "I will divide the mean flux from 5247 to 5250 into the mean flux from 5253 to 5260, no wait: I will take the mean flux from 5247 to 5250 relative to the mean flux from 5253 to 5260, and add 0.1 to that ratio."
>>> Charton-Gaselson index 1.21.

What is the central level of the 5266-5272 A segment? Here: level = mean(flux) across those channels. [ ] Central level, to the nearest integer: 64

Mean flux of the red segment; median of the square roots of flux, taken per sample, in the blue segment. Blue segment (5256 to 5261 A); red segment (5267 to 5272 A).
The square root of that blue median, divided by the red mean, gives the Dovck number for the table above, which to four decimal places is 0.0449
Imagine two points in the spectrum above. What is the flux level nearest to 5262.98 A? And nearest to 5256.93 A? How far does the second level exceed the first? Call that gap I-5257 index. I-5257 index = -15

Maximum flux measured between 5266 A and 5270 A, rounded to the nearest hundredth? 65.52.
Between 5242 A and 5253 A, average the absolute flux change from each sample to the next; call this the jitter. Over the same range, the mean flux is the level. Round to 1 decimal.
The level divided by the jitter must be 11.2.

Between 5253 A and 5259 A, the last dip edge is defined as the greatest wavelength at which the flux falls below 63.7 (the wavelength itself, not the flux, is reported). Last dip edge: 5256.93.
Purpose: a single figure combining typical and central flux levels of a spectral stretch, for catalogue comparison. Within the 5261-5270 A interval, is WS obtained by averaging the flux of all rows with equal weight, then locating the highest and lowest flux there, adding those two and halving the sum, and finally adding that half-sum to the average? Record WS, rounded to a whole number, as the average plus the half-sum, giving 133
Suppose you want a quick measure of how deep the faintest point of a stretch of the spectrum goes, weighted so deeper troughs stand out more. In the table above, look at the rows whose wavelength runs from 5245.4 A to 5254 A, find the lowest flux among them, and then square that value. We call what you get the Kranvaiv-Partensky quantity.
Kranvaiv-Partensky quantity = 2891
